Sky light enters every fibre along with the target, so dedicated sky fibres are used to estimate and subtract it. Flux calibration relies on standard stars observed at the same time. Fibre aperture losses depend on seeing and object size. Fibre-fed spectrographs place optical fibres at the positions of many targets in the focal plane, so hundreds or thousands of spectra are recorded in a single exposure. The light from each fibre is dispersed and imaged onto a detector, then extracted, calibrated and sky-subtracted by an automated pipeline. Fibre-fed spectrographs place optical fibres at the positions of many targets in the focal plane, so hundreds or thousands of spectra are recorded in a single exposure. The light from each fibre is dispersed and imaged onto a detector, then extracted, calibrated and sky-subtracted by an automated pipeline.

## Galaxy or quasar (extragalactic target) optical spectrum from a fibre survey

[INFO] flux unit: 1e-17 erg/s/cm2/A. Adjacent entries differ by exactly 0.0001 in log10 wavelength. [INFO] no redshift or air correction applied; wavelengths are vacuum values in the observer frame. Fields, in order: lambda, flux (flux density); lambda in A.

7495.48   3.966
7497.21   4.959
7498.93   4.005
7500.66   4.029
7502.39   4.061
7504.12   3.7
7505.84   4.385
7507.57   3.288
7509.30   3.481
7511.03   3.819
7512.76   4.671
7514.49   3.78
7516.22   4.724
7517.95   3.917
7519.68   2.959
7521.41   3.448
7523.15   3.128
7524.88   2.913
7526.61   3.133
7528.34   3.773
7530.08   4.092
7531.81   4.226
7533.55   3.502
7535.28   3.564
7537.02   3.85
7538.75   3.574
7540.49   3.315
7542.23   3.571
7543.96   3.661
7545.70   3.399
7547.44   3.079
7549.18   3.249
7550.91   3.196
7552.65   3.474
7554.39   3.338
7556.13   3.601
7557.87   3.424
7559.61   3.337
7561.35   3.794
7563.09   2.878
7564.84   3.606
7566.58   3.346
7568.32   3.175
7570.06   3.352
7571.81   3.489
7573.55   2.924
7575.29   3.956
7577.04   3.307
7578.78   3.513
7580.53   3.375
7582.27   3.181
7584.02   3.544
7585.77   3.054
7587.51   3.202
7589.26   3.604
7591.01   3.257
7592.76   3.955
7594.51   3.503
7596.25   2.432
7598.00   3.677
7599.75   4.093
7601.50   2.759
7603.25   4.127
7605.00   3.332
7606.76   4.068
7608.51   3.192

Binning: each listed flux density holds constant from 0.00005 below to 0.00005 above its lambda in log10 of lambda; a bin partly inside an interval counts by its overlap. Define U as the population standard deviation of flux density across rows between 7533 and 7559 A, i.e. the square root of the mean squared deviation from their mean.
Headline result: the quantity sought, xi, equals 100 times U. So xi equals 19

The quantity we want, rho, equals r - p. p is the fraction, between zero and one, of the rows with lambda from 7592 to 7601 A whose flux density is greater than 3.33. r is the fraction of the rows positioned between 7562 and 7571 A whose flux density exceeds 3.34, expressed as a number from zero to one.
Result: -0.20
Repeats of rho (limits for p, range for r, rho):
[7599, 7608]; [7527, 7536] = 0.20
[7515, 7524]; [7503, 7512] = 0.20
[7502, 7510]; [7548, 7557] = -0.40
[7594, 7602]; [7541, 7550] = 0.00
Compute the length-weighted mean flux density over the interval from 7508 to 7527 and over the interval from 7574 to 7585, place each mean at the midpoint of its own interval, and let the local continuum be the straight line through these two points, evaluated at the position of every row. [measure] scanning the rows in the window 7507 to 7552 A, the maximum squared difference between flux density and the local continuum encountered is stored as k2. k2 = 1.17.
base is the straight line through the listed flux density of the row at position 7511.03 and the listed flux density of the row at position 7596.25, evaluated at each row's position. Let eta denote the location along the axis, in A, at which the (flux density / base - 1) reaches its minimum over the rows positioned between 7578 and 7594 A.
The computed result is 7585.77 A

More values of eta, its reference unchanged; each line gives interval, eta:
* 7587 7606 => 7596.25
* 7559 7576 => 7563.09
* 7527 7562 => 7547.44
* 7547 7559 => 7547.44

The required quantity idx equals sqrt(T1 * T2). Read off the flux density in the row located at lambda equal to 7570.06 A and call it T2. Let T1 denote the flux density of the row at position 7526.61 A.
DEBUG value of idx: 3.2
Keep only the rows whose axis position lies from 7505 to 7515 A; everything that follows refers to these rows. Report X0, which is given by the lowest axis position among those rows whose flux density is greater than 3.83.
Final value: 7505.84 A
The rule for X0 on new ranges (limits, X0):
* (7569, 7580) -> 7575.29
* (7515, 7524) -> 7516.22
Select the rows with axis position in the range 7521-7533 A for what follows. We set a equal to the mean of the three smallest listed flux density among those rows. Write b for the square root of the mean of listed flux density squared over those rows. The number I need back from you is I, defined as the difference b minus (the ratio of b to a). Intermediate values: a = 3.06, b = 3.56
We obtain 2.40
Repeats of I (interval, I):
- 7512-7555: 2.40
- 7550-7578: 2.26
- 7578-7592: 2.28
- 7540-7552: 2.30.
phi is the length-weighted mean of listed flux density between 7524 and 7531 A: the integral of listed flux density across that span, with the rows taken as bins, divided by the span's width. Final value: 3.49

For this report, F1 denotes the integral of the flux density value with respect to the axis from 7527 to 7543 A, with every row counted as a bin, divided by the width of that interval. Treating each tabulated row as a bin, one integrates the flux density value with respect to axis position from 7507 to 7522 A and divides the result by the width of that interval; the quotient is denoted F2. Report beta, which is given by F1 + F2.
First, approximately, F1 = 3.70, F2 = 3.80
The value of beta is 7.50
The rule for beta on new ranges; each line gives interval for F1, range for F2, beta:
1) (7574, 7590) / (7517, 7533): 6.92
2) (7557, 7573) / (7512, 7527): 7.01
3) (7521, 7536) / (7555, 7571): 6.92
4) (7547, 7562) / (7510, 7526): 7.09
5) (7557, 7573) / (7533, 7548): 6.88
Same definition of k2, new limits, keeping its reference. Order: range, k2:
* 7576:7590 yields 0.14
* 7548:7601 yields 0.94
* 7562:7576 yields 0.39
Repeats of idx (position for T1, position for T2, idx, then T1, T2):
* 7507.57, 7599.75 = 3.7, 3.288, 4.093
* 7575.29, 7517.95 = 3.9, 3.956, 3.917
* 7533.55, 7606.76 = 3.8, 3.502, 4.068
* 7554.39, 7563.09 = 3.1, 3.338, 2.878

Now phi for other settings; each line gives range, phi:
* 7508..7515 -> 3.90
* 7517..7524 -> 3.38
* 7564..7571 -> 3.37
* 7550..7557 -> 3.40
